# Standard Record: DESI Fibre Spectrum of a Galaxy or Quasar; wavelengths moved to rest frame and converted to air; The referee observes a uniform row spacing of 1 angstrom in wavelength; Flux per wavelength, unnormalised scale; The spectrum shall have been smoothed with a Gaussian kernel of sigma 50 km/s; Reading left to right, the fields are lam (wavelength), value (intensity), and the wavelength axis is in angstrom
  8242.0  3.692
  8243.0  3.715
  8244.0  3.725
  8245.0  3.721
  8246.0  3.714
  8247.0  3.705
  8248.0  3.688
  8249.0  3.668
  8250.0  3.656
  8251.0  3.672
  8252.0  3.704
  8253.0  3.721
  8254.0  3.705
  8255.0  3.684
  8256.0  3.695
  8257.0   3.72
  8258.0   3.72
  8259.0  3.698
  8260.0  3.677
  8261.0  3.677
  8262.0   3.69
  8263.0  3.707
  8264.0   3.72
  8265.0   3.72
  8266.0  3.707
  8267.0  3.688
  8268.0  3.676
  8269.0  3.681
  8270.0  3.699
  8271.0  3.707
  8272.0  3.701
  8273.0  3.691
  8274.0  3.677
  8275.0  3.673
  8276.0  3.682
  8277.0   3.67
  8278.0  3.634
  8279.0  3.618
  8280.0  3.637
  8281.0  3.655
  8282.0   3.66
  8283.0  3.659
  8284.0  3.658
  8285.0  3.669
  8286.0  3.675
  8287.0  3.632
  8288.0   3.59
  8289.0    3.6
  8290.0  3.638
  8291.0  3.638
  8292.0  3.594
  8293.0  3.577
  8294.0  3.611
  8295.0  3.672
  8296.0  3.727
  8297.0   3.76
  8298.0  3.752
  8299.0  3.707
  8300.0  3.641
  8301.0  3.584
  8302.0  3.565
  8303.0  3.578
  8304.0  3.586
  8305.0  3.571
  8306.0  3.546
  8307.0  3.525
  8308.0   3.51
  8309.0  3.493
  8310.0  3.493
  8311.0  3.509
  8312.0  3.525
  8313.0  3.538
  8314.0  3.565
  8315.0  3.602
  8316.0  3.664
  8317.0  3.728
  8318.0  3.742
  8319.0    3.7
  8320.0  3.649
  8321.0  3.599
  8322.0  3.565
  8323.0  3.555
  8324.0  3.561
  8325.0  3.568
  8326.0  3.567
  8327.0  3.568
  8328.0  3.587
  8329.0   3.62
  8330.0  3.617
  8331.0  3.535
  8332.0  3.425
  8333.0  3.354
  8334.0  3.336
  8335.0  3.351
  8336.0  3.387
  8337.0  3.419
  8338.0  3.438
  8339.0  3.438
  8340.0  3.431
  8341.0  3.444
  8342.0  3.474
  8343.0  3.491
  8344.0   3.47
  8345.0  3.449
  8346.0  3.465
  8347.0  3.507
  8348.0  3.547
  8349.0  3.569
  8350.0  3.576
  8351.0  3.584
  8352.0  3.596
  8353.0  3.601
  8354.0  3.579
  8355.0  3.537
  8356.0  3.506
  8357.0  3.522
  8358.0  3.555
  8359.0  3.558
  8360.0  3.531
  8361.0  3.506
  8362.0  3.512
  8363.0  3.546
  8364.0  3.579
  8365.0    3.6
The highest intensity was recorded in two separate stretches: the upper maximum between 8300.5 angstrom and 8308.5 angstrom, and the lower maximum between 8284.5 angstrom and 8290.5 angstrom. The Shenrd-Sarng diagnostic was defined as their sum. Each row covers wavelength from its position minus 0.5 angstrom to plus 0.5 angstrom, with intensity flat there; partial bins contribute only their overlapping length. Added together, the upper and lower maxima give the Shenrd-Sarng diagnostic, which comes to 7.26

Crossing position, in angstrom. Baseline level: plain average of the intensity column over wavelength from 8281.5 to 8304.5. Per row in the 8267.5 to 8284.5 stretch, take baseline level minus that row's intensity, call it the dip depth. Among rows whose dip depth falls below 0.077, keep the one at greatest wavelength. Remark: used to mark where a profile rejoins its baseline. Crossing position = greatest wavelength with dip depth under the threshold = 8284.0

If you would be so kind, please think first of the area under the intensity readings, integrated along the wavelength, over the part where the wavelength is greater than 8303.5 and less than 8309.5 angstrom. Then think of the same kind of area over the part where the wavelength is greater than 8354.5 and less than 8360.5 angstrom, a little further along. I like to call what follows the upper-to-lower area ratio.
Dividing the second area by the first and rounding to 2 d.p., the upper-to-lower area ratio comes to 1.00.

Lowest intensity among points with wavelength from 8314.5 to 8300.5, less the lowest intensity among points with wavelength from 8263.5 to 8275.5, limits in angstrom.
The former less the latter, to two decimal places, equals -0.18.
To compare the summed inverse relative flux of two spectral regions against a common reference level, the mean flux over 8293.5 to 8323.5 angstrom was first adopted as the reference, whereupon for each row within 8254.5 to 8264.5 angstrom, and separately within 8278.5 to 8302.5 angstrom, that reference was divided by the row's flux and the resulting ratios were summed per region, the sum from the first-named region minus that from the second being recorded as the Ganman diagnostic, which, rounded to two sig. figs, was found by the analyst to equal -14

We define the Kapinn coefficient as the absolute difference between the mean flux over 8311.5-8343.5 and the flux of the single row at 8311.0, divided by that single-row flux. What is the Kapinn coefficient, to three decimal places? 0.007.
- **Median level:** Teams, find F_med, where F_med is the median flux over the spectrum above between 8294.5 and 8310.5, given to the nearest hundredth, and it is 3.58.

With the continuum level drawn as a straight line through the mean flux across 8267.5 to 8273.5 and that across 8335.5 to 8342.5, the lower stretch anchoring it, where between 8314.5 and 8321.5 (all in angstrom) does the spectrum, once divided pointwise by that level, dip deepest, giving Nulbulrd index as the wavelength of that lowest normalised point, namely 8315.0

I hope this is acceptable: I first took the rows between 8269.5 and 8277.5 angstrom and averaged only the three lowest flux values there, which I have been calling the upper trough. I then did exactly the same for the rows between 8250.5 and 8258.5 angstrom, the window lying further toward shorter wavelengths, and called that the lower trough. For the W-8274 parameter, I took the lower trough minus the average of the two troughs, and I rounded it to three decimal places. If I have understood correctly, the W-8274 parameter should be 0.005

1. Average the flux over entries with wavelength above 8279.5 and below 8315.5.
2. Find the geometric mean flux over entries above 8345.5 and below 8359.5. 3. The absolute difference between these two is 0.060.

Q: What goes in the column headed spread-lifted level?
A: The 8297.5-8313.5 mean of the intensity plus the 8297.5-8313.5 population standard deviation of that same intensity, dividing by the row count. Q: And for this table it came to 3.64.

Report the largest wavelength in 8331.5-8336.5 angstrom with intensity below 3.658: 8336.0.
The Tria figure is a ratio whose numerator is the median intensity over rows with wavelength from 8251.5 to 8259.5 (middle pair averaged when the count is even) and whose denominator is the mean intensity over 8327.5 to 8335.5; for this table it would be 1.07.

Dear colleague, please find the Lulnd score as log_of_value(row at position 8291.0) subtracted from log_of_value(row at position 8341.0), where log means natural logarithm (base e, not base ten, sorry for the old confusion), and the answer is -0.05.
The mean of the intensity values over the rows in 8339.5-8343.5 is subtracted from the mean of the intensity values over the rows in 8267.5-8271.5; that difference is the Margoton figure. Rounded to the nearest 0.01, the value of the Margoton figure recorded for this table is 0.23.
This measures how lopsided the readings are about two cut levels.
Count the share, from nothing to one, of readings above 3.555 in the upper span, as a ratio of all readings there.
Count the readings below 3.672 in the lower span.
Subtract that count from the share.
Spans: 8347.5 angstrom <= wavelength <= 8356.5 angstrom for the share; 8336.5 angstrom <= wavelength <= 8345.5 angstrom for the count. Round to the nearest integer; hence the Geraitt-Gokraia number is -8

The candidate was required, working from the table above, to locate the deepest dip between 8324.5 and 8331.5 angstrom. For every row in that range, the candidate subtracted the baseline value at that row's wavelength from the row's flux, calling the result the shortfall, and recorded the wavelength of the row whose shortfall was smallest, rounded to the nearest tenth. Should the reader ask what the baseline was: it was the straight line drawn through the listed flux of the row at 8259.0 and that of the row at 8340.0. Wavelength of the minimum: 8331.0 angstrom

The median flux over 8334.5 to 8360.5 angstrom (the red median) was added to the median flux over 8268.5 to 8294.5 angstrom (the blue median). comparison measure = 7.165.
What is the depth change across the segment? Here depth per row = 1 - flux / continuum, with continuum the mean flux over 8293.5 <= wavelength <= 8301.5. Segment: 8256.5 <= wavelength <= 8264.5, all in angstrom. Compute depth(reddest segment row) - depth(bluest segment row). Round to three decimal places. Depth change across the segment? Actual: 0.000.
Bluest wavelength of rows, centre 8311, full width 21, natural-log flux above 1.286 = 8316.0 angstrom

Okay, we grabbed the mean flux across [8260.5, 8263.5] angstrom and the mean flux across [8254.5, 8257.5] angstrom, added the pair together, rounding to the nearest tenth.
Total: 7.4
